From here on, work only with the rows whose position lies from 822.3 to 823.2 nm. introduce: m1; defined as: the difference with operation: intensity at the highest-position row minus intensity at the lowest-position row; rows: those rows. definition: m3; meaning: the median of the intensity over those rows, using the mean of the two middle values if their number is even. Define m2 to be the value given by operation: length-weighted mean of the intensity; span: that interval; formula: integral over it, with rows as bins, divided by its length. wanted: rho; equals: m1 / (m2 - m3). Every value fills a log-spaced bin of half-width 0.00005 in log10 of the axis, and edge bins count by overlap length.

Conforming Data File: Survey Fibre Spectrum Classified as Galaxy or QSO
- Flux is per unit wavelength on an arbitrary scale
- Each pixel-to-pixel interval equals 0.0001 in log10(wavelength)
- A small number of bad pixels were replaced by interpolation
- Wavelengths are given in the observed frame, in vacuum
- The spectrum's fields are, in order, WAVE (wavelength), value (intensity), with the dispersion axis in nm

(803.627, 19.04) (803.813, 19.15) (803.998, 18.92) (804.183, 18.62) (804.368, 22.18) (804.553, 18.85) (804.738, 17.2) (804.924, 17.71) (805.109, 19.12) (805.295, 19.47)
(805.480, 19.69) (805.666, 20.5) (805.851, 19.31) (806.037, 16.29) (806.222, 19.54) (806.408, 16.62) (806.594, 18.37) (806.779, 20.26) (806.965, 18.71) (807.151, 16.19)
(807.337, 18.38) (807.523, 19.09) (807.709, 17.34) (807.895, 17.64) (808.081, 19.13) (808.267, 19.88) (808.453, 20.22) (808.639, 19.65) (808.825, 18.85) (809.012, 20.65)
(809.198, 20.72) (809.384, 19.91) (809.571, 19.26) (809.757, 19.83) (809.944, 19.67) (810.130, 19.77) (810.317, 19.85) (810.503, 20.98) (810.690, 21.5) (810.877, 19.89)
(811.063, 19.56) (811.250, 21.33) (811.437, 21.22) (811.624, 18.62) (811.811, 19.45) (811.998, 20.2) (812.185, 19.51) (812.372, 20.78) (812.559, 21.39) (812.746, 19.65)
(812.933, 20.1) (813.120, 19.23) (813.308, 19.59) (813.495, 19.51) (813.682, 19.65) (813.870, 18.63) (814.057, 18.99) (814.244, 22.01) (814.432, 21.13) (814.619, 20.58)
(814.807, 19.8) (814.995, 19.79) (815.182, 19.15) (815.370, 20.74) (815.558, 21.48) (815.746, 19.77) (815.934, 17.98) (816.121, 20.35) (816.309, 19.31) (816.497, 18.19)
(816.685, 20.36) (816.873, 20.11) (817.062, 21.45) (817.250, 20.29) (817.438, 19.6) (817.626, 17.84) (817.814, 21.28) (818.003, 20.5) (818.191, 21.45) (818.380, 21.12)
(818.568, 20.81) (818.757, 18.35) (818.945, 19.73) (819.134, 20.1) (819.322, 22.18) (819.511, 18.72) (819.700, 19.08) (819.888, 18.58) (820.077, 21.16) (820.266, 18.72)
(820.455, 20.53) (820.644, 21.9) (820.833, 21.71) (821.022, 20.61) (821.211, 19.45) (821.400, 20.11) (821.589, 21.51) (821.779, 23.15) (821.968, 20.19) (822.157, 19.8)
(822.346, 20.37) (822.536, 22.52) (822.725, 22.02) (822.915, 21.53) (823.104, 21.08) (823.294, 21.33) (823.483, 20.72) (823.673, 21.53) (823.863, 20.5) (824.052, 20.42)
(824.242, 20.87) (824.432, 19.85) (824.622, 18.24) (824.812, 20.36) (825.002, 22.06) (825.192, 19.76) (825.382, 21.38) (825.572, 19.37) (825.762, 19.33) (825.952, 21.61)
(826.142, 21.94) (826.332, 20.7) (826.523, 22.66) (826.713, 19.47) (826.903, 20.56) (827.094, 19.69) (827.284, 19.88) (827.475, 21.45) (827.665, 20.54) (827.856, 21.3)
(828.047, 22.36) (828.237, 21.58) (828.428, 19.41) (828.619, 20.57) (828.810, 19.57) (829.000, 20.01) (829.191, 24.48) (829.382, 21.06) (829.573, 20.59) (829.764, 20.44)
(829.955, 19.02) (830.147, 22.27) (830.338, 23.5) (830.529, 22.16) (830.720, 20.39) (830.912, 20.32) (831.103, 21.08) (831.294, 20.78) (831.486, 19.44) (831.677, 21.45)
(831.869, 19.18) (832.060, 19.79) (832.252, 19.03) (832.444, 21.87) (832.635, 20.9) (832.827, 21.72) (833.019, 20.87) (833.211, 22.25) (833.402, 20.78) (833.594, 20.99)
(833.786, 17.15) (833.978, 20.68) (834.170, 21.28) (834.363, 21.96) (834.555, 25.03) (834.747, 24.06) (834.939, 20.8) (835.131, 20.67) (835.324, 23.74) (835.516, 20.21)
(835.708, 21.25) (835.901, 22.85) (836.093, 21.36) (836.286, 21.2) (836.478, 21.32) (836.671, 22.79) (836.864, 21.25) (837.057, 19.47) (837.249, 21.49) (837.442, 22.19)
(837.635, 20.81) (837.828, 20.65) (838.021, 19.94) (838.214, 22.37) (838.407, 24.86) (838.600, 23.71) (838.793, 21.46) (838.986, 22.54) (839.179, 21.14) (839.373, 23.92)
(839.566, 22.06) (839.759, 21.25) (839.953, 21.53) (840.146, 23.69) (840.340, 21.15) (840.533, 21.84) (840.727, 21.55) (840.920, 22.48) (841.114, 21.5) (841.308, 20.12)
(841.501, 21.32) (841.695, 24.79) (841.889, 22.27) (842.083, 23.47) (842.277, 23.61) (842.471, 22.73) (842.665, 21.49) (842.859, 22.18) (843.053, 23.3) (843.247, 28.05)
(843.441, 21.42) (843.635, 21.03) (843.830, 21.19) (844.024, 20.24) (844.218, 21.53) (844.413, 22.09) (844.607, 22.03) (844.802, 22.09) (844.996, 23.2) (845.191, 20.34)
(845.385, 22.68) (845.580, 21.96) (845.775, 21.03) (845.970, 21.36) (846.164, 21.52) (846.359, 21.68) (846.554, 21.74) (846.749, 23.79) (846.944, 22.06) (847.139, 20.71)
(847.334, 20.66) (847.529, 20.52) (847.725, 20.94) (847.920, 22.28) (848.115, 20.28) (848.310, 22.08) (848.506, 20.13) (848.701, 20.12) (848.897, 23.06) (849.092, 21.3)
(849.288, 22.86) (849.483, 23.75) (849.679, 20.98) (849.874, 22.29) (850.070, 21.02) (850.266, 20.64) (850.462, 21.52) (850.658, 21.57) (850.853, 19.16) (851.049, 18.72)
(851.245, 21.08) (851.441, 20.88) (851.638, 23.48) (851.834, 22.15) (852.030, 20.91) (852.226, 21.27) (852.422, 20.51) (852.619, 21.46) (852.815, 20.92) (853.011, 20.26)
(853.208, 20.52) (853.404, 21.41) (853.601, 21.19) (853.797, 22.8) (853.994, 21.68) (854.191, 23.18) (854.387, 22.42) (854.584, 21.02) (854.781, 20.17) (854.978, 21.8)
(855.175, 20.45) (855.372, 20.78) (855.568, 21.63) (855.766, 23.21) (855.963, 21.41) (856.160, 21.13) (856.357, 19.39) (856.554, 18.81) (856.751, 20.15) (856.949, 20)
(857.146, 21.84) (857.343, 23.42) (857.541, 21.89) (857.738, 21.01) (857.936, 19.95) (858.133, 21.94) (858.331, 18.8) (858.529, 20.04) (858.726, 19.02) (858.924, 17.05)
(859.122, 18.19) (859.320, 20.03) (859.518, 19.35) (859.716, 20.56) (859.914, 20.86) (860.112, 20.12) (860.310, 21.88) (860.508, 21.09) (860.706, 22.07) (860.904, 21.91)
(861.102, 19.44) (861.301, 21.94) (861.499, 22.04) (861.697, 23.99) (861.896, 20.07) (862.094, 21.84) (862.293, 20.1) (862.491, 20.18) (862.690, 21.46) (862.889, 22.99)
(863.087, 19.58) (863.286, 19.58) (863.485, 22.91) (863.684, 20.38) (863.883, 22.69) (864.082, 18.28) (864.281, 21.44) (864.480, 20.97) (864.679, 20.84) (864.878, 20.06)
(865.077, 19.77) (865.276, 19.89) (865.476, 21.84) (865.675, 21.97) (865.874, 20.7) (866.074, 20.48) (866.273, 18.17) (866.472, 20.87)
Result 38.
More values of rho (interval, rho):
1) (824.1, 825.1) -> -13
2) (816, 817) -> 1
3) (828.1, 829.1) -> -5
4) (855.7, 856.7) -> 10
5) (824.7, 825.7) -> -7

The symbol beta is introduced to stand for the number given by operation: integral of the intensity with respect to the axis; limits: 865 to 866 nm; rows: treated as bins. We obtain 20.8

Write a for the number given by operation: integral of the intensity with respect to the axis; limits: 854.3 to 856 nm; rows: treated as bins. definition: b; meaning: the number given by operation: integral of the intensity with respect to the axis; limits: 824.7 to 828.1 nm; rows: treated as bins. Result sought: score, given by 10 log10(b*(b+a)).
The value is 39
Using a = 36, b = 71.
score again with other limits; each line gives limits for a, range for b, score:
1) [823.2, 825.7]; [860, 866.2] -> 44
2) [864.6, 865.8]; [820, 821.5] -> 32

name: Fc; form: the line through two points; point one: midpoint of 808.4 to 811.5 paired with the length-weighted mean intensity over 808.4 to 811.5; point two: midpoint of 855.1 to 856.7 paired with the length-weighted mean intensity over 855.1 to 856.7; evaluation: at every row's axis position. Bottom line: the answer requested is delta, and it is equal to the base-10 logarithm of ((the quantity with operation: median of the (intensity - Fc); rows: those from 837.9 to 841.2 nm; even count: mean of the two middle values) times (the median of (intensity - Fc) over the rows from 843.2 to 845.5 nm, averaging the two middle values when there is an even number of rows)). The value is 0.1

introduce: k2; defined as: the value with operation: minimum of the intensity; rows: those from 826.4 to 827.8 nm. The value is 19.47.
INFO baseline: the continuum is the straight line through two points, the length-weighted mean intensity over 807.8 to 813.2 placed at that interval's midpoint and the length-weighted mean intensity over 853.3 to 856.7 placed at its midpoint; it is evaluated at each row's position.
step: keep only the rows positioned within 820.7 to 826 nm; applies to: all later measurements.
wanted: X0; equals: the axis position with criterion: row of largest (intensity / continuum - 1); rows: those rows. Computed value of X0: 821.779 nm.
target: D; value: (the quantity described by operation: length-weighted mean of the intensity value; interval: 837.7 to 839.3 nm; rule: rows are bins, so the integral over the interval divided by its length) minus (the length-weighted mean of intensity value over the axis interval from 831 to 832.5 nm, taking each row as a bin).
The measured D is 1.8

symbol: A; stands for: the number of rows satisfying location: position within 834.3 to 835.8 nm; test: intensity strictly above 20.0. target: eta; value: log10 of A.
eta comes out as 0.90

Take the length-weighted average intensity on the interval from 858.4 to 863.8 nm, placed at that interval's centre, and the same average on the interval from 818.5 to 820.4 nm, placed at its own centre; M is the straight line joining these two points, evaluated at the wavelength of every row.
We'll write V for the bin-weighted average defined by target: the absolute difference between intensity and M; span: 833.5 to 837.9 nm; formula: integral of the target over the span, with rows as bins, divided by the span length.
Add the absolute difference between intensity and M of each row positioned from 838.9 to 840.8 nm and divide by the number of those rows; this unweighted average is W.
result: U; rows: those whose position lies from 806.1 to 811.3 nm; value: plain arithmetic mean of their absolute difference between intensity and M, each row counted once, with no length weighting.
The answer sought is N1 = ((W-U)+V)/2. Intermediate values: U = 0.93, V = 1.6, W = 1.9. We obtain 1.29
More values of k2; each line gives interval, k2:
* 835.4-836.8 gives 20.21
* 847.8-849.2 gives 20.12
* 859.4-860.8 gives 19.35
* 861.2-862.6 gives 20.07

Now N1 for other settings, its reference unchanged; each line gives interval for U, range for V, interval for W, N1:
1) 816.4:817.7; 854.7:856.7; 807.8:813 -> 0.37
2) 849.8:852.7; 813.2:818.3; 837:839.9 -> 0.82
